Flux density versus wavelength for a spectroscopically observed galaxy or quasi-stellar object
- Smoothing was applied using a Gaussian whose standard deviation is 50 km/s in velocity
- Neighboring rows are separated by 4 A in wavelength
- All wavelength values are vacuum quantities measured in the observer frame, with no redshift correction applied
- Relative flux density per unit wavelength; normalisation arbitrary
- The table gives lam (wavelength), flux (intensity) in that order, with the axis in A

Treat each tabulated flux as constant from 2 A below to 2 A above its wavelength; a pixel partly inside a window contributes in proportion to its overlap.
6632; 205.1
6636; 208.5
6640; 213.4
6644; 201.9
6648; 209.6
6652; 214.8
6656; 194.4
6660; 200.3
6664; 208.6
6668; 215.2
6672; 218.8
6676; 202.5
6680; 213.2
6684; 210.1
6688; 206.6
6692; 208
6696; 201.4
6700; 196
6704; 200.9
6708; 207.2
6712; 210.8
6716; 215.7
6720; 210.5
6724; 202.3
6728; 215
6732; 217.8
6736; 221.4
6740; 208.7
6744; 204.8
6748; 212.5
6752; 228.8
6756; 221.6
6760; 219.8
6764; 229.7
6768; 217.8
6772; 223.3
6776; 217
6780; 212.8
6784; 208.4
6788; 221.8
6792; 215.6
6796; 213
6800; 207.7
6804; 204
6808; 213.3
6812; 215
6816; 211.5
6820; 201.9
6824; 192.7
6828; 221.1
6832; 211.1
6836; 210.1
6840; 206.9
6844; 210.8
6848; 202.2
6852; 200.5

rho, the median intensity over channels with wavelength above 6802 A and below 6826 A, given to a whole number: 208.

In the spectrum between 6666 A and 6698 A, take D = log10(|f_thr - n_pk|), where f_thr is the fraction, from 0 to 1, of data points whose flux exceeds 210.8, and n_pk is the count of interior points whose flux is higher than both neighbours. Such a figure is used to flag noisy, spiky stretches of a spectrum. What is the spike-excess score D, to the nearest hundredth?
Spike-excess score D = 0.42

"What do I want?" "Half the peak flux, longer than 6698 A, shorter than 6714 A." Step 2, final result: 105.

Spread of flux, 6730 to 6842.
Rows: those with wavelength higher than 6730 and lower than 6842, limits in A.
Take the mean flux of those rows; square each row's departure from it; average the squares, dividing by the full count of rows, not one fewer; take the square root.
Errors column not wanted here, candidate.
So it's 8.1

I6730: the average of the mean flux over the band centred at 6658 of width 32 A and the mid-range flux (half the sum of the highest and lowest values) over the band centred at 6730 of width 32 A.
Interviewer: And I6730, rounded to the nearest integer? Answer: 210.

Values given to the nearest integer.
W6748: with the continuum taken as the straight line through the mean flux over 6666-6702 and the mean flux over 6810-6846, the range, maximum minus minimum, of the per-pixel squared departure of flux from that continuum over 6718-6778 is 447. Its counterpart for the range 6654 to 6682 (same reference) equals 178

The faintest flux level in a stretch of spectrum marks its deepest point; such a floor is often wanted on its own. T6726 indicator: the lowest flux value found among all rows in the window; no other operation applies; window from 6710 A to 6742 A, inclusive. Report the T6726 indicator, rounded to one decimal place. 202.3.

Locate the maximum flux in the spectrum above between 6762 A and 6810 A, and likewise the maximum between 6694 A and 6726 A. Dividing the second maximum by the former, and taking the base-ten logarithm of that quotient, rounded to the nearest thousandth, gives -0.027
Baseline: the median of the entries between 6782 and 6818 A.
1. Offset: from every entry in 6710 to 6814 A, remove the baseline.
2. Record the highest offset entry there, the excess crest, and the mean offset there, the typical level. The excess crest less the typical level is 15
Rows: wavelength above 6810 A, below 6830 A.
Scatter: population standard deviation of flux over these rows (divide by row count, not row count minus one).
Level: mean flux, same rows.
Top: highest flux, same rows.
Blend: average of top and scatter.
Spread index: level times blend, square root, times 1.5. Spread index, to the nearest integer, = 233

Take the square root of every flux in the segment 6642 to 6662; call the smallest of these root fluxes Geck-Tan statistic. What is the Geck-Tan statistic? 13.94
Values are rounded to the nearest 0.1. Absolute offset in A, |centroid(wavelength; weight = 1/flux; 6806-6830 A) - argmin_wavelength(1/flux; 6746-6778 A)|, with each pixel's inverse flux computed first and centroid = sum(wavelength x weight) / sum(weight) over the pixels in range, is 54.1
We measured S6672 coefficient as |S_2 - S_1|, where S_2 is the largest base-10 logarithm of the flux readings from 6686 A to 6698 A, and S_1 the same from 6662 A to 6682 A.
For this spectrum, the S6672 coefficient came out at 0.022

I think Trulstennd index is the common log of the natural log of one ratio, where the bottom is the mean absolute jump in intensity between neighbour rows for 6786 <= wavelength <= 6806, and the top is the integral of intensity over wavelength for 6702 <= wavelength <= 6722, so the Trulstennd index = 0.84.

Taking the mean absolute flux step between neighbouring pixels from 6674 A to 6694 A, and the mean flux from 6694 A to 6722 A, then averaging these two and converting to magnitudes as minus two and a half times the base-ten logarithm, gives -5.06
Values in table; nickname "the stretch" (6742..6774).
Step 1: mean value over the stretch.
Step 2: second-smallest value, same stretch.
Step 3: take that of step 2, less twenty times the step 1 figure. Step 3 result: -4183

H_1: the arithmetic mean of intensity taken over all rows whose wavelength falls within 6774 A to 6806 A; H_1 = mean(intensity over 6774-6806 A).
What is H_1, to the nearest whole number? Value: 213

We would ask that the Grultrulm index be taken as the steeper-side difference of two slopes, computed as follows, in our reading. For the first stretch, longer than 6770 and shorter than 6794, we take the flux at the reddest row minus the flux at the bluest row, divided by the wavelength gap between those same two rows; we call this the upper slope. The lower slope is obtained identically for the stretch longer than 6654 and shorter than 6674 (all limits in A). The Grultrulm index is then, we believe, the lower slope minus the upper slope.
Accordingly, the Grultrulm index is 1.9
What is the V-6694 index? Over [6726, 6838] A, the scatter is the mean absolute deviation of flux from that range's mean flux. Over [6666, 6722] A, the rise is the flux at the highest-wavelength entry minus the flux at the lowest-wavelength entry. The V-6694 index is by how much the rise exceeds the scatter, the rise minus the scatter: -11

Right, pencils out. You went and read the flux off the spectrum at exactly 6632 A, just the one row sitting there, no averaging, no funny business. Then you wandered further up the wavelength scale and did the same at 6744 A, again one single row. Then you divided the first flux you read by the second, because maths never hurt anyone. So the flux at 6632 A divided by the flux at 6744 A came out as 1.00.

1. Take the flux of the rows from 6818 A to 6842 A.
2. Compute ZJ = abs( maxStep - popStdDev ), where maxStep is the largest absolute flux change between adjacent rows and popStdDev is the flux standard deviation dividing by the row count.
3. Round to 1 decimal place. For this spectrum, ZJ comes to 19.7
